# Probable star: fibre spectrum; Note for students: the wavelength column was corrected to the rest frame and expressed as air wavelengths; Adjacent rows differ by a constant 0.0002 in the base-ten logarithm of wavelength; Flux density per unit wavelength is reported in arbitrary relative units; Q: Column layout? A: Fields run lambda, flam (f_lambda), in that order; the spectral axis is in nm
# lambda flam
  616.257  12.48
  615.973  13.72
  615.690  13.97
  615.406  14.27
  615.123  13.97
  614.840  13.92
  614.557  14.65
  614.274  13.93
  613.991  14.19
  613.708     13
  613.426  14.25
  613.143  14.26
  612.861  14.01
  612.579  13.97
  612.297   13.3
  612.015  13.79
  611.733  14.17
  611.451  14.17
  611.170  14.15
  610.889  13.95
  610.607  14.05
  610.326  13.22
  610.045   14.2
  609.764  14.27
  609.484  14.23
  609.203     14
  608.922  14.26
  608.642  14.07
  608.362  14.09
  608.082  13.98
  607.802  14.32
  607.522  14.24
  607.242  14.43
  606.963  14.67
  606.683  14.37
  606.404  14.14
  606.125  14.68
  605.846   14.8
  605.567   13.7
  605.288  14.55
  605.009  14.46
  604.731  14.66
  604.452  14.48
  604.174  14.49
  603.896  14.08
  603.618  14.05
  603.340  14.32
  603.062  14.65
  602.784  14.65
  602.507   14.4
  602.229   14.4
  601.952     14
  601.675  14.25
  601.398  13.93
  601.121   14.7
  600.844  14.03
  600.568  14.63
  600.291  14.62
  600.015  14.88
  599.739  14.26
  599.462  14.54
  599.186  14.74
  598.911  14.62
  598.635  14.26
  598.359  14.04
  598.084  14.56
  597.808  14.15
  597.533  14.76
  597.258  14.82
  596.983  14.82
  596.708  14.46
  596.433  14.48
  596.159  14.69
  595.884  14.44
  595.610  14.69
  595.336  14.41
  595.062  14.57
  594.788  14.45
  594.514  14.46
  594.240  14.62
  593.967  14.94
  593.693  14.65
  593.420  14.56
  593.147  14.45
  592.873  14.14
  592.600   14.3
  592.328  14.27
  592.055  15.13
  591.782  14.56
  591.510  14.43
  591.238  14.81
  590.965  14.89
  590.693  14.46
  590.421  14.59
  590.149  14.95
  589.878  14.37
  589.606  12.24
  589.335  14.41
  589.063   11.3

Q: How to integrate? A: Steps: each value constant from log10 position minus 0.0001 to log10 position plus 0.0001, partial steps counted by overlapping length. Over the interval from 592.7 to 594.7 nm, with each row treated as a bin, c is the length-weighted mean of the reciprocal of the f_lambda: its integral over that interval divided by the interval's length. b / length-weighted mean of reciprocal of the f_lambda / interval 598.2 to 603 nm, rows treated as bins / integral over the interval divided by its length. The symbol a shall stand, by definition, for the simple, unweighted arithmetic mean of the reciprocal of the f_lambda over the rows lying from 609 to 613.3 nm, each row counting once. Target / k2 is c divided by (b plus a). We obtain 0.4879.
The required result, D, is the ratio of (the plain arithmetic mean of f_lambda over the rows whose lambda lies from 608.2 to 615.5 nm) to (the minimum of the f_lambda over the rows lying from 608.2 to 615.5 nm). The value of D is 1.08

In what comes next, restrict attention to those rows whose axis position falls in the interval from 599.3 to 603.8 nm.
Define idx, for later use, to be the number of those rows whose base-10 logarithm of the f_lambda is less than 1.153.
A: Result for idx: 4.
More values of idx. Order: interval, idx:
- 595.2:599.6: 2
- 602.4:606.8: 4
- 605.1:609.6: 6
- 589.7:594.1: 1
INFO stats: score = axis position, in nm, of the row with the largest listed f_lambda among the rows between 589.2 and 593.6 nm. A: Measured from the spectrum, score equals 592.055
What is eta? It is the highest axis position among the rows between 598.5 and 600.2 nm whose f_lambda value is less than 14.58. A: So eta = 599.739 nm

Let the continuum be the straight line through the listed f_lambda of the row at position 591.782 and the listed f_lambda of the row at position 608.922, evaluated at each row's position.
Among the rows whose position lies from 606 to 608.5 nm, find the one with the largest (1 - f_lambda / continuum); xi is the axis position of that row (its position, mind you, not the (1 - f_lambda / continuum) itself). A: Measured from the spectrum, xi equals 608.082 nm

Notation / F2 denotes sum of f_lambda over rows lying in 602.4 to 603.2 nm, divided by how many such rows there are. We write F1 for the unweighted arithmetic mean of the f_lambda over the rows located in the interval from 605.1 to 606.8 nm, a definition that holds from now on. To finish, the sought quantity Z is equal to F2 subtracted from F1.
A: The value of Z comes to -0.2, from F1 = 14.4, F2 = 14.6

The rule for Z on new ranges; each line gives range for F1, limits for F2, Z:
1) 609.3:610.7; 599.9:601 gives -0.5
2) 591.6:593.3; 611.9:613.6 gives 0.5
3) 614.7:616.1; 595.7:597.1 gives -0.6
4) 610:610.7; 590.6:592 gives -0.8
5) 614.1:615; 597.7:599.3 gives -0.2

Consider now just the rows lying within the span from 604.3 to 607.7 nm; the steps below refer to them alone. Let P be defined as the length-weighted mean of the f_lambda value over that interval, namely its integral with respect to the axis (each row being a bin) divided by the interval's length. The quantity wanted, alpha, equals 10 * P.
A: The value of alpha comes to 144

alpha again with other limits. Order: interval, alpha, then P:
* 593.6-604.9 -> 145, 14.5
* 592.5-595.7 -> 145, 14.5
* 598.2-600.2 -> 145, 14.5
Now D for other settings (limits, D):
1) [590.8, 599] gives 1.04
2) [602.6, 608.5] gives 1.05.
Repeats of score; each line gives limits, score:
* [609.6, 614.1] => 609.764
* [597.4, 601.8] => 600.015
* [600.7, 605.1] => 601.121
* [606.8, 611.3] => 606.963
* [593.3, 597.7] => 593.967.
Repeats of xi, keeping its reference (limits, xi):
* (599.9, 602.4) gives 601.398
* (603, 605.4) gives 603.618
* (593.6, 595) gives 594.788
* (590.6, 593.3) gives 592.873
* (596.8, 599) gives 598.359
